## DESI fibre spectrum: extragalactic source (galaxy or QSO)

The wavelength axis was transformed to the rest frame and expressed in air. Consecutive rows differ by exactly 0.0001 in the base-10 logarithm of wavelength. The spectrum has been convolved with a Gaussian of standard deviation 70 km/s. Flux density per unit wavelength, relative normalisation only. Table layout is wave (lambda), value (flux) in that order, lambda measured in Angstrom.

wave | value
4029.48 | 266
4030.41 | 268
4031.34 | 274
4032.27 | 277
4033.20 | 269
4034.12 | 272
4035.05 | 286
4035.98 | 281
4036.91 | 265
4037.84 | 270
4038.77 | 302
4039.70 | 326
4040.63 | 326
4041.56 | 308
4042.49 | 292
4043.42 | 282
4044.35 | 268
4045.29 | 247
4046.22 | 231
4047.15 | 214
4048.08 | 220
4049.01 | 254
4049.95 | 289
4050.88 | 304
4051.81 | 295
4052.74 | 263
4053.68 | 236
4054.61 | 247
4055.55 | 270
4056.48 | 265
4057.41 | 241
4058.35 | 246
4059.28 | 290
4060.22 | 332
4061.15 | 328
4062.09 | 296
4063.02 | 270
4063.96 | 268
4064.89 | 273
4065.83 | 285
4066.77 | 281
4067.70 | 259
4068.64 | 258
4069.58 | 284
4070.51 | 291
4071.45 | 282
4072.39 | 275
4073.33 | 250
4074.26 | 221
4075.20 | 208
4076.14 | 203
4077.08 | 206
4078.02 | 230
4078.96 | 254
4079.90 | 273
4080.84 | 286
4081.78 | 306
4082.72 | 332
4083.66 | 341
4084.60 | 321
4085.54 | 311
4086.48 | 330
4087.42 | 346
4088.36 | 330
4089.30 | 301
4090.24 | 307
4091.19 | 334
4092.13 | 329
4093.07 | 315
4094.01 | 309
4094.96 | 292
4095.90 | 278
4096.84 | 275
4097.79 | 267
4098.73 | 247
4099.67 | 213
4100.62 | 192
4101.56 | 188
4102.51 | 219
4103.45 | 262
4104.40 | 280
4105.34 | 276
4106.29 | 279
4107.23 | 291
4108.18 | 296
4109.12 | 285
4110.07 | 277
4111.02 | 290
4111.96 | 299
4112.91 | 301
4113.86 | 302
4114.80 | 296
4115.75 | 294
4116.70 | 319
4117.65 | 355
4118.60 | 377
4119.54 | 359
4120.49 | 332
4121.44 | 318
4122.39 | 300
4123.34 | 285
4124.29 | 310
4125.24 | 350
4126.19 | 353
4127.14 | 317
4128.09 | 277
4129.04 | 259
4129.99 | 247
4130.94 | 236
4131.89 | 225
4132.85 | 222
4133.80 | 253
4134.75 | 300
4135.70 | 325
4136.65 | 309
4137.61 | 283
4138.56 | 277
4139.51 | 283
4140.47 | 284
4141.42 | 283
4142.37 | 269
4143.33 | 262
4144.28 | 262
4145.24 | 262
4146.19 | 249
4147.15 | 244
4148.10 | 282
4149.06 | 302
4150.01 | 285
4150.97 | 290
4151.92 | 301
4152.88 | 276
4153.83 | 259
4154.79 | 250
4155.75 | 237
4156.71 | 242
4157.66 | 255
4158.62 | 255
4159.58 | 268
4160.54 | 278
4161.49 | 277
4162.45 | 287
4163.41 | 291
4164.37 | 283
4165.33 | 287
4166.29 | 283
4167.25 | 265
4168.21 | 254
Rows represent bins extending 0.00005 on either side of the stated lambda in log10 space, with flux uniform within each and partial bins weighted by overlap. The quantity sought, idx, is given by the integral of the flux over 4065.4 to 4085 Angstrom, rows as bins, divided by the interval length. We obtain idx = 269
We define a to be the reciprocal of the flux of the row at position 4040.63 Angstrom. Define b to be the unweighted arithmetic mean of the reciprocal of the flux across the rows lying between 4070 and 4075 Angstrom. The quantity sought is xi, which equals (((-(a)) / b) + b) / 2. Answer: -0.40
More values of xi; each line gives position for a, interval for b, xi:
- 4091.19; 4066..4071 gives -0.41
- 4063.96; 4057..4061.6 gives -0.52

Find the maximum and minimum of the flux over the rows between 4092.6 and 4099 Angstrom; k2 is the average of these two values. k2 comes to 281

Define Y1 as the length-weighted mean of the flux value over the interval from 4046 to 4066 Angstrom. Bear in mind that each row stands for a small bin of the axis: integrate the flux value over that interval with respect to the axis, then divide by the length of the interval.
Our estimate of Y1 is 269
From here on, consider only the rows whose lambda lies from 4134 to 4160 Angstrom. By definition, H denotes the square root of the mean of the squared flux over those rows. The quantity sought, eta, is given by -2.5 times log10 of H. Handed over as -6.10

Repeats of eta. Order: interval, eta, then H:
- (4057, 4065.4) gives -6.13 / 284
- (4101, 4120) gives -6.18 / 295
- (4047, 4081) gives -6.06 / 265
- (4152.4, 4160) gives -6.02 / 256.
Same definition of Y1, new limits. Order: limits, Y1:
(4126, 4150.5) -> 274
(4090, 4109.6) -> 273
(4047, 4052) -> 264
